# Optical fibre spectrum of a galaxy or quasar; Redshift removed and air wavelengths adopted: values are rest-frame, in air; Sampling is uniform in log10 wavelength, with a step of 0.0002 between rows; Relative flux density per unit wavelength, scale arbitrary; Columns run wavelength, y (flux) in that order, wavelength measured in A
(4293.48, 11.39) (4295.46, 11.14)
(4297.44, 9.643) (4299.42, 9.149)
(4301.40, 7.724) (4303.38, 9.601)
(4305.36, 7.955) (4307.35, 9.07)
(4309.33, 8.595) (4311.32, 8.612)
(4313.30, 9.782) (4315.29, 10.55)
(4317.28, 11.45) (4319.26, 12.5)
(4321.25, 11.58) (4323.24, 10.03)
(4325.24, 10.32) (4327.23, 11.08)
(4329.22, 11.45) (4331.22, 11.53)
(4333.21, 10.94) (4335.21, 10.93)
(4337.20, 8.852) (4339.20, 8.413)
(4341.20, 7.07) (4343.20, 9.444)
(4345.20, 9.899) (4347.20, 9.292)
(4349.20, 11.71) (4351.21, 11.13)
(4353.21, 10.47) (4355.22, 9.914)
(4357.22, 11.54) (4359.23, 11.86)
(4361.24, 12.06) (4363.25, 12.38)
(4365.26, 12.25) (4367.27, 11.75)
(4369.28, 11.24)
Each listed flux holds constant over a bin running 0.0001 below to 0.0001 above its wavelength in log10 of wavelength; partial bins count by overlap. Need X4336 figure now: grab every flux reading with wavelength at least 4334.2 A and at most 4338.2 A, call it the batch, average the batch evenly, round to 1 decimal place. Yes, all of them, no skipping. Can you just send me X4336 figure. 9.9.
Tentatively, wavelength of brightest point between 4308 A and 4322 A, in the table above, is 4319.26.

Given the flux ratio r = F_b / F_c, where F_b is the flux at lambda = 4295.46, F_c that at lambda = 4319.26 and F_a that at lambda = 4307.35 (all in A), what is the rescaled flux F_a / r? 10.2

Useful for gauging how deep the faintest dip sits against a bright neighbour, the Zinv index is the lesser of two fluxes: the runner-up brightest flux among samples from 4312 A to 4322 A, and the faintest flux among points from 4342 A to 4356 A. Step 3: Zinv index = 9.3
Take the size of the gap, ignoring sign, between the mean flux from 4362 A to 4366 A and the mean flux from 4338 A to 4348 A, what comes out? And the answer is 3.5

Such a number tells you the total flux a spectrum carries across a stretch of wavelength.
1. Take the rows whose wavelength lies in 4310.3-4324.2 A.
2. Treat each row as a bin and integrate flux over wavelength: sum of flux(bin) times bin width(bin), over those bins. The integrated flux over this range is 148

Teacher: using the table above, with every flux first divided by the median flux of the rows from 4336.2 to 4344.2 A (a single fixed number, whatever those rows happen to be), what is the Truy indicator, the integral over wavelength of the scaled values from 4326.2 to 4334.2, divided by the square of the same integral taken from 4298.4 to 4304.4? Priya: 0.28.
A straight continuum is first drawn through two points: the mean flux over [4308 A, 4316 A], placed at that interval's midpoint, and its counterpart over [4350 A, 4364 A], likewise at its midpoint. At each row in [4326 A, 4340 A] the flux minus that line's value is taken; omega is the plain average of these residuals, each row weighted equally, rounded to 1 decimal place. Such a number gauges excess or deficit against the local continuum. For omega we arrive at 0.2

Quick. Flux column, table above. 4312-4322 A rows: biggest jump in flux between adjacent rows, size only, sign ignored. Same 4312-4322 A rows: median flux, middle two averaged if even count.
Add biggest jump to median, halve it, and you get 6.25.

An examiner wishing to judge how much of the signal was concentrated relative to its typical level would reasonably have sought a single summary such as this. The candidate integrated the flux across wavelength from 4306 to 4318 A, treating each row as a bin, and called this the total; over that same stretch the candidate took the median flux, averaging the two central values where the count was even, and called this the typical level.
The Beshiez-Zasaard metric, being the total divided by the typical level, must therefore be 12.2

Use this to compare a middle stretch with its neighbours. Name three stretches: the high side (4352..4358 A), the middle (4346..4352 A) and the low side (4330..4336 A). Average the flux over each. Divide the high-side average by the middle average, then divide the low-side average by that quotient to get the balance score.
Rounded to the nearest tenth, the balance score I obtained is 11.2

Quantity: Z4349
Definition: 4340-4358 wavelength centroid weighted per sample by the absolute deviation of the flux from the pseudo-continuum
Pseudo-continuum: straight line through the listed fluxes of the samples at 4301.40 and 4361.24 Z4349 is 4346.8 A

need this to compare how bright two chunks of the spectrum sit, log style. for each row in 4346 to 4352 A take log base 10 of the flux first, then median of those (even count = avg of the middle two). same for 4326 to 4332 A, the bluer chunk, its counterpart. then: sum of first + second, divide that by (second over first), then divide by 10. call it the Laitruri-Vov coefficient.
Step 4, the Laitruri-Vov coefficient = 0.208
